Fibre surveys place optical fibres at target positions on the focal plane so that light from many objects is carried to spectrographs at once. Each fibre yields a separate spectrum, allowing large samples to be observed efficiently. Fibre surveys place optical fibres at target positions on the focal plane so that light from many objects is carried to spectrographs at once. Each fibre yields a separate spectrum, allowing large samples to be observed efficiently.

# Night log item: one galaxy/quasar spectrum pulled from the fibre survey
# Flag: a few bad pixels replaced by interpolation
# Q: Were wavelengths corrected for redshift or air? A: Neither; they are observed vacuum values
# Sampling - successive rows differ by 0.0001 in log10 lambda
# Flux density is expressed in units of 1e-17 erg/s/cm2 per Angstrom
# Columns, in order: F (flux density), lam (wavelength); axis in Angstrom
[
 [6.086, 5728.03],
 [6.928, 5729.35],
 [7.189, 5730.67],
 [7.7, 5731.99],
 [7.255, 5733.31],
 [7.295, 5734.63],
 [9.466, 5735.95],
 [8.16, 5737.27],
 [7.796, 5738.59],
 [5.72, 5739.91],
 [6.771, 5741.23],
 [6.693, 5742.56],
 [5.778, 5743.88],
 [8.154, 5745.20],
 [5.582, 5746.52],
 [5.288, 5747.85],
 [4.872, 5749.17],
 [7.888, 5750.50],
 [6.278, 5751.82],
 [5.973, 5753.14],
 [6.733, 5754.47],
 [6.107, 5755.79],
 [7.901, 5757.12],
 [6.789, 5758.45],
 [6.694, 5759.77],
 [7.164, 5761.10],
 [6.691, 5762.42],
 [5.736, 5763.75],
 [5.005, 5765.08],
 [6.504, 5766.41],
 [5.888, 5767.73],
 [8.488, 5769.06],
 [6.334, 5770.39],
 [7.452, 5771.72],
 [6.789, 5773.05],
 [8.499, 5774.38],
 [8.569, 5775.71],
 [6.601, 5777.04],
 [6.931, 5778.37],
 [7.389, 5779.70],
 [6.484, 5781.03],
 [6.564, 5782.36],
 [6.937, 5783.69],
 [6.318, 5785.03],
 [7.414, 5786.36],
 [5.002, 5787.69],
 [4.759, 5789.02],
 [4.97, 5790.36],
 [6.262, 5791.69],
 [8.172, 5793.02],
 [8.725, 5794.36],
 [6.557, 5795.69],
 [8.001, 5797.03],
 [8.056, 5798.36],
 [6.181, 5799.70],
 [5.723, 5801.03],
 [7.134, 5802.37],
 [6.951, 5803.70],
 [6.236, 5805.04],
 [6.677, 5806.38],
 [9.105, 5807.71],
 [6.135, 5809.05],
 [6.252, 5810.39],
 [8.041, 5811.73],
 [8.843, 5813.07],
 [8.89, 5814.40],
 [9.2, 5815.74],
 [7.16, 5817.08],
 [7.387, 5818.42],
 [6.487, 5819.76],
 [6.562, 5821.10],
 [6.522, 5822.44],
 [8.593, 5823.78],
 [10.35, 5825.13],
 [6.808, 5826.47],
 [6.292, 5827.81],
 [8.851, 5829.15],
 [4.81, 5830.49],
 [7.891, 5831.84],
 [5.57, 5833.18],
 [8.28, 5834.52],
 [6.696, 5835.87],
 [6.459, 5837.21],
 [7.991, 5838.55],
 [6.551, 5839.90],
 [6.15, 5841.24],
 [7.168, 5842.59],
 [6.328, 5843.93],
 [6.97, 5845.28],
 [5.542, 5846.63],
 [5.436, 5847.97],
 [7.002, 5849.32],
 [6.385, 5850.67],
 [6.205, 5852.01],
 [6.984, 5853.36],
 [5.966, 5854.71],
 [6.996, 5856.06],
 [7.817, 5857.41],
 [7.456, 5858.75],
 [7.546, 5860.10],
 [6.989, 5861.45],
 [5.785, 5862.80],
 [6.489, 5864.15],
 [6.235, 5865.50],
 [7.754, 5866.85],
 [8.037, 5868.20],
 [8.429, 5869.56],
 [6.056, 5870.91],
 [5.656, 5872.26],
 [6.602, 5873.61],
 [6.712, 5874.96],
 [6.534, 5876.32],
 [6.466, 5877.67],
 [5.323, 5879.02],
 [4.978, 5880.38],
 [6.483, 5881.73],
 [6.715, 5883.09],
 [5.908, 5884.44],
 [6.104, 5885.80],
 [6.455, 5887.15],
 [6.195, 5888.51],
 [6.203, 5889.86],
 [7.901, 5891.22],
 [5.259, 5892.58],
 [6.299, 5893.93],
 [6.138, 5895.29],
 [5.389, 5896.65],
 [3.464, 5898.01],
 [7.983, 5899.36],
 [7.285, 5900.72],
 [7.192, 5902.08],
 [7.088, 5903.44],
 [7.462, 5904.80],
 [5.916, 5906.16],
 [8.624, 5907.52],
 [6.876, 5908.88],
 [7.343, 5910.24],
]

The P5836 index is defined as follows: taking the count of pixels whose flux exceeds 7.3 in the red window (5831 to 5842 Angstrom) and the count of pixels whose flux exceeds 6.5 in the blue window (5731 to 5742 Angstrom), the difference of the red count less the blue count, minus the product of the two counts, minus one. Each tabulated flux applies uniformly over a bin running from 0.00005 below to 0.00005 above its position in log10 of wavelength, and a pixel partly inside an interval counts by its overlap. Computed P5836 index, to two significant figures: -26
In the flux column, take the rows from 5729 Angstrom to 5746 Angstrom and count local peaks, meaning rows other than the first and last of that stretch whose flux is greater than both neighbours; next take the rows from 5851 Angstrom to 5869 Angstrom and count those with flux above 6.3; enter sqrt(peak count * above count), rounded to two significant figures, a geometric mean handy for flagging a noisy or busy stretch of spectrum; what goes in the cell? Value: 5.2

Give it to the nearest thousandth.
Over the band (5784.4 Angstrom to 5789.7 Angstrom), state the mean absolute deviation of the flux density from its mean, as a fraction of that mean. 0.169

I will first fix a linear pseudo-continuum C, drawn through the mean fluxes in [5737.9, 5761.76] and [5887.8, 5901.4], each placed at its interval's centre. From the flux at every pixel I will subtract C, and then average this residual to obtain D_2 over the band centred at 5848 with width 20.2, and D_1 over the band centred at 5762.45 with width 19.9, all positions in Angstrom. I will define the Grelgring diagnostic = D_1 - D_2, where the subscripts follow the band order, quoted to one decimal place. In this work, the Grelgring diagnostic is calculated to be -0.2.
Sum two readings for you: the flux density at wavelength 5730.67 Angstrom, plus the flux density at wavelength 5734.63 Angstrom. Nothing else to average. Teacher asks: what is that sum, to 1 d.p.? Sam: 14.5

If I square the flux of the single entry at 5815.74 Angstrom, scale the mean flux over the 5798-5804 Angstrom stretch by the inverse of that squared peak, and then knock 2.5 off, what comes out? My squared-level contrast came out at -2.42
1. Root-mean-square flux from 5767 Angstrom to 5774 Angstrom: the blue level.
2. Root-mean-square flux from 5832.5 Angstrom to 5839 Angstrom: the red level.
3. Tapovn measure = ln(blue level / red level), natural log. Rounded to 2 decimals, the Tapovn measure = 0.00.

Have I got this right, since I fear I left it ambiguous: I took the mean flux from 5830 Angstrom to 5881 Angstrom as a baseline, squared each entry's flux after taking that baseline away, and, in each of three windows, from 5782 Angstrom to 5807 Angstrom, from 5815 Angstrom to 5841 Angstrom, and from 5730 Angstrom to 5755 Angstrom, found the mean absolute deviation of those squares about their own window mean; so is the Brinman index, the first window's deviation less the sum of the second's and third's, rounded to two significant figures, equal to -2.3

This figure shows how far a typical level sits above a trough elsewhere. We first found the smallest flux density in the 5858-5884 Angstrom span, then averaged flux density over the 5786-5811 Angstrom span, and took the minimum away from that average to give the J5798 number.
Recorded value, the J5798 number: 1.8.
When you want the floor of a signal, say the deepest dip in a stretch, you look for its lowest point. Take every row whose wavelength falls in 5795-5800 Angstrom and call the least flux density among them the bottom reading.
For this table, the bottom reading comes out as 6.181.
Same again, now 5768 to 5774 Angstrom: 6.334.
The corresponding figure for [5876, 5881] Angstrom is 4.978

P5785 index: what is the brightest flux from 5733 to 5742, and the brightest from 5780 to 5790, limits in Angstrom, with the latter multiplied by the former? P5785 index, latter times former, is 70.2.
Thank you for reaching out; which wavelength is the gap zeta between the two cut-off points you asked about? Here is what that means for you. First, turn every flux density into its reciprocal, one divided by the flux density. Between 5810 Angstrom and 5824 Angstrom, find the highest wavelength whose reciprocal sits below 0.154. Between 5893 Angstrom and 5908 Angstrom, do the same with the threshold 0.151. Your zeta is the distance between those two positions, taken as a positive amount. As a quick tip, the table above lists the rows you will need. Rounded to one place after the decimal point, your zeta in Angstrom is 83.7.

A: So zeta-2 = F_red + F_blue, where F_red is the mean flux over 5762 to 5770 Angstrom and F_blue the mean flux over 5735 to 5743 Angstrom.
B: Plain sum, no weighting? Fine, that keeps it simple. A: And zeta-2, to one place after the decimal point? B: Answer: 13.8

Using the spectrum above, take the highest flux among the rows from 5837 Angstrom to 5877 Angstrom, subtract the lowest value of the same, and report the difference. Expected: 3.0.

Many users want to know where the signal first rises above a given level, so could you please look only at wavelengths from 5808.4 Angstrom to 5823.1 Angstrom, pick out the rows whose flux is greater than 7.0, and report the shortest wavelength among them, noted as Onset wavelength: 5811.73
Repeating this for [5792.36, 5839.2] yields 5793.02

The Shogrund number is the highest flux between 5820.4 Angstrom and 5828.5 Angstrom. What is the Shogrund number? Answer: 10.35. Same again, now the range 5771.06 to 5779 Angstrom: 8.569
